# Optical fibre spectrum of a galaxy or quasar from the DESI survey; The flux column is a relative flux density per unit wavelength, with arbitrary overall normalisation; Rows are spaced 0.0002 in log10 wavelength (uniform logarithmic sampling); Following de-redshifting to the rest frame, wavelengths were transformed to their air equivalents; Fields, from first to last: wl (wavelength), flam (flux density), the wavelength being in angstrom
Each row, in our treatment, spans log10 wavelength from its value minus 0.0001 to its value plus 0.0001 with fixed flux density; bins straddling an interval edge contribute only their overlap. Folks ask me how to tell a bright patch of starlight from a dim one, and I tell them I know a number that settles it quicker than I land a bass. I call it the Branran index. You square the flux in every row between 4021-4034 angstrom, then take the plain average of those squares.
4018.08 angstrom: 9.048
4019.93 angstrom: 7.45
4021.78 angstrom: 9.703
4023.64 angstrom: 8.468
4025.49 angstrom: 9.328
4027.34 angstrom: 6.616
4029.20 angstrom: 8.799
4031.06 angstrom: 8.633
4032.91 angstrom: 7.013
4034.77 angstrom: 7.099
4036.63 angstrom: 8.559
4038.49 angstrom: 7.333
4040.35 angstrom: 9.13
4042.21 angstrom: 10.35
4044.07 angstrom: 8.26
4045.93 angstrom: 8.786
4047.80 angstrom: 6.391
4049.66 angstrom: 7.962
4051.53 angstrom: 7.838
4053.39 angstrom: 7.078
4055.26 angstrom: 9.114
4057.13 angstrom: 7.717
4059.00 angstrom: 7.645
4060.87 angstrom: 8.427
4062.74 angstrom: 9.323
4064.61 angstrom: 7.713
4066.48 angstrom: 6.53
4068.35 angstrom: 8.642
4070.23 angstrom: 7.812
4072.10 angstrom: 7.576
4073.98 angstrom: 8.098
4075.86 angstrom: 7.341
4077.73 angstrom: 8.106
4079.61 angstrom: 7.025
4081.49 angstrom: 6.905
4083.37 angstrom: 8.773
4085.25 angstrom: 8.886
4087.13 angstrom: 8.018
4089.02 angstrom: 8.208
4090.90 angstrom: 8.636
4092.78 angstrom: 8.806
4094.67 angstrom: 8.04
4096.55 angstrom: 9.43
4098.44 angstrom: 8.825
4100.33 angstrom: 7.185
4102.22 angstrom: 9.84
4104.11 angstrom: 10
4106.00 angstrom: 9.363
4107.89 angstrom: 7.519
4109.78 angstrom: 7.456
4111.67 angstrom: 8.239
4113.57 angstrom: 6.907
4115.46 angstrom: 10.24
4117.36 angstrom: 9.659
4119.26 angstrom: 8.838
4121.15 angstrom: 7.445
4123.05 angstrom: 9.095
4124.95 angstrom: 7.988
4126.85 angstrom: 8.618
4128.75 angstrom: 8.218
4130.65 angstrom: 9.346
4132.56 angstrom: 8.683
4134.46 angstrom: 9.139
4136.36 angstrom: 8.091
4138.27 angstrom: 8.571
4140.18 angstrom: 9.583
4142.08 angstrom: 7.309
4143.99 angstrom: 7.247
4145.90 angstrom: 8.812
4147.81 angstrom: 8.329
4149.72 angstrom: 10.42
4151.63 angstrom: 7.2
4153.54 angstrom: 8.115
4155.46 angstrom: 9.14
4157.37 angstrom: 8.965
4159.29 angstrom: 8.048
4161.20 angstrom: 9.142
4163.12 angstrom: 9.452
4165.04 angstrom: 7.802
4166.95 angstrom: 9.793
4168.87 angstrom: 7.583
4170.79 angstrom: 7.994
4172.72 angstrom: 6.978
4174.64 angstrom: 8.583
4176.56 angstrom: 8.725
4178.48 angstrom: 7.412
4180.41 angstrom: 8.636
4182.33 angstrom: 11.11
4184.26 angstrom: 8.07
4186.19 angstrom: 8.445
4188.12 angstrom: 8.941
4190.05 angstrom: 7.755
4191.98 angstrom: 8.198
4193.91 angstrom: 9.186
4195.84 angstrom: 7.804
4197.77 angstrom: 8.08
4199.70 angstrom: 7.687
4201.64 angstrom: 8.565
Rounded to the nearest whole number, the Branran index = 71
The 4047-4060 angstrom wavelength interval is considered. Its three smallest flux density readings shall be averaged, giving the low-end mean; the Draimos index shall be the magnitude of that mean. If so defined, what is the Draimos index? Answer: 7.04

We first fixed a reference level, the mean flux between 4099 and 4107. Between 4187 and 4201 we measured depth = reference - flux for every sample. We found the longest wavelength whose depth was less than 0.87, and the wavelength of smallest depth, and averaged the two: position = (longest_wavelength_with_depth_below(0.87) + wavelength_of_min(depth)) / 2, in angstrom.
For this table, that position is 4193.9 angstrom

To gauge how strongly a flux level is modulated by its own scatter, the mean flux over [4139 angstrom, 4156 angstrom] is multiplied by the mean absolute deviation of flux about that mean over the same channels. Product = 7.7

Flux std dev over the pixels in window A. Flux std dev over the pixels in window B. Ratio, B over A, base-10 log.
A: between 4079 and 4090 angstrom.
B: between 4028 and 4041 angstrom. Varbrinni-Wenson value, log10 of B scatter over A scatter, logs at 0.03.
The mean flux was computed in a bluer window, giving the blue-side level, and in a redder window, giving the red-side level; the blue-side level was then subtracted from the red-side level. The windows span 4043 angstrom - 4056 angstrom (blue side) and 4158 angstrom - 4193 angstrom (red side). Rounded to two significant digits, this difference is 0.56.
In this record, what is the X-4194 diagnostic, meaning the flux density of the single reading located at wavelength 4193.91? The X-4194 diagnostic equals 9.186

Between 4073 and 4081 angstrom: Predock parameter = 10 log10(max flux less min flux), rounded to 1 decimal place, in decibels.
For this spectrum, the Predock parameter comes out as 0.3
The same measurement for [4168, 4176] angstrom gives 2.1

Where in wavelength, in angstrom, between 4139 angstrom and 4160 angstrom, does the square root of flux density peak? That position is 4149.72 angstrom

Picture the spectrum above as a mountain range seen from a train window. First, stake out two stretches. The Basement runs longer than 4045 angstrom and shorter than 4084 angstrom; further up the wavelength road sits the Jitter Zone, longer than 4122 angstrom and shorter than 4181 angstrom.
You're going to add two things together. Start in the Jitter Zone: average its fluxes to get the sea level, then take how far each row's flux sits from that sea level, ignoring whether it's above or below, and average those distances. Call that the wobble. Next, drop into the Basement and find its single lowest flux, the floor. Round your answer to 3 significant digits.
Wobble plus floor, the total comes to 7.07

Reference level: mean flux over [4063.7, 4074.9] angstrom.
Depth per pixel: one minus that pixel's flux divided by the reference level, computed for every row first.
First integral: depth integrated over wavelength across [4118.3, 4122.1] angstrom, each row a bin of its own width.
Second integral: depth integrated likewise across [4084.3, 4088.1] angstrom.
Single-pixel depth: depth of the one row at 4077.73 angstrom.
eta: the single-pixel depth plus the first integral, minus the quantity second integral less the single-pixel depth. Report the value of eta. 0.05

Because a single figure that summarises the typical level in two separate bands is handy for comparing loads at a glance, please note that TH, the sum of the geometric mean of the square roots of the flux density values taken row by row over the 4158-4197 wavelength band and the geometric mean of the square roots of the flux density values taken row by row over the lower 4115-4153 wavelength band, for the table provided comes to 5.84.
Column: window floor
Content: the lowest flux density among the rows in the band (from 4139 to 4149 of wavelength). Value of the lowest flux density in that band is 7.247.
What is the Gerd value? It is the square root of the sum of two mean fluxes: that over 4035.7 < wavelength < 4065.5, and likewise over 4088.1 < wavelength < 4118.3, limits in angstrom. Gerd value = 4.11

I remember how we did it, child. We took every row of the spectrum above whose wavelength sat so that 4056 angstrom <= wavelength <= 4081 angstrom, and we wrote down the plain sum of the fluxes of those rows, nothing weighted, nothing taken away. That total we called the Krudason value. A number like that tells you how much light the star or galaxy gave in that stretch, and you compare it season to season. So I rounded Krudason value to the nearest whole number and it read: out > 102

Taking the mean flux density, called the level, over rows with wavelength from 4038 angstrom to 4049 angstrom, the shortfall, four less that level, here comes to -4.4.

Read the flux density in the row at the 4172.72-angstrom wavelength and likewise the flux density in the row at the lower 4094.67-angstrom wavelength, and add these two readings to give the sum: 15.0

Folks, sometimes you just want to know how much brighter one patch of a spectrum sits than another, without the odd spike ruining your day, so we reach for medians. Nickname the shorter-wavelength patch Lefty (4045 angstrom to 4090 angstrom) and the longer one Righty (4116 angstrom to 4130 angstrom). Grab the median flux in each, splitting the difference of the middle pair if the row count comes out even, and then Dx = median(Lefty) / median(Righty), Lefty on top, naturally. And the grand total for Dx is 0.92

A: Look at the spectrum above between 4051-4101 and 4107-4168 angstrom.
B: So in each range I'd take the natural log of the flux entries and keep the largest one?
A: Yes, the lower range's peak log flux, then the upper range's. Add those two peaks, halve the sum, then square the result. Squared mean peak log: 5.26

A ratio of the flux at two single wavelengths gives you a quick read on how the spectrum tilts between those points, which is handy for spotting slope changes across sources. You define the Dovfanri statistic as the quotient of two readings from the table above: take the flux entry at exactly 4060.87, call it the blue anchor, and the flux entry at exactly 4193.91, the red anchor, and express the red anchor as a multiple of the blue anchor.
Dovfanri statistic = 1.09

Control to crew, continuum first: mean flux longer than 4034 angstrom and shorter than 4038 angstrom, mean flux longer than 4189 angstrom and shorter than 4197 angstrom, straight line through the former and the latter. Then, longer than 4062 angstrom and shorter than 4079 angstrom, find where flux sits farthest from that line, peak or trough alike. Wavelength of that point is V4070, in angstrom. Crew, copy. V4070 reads 4062.74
